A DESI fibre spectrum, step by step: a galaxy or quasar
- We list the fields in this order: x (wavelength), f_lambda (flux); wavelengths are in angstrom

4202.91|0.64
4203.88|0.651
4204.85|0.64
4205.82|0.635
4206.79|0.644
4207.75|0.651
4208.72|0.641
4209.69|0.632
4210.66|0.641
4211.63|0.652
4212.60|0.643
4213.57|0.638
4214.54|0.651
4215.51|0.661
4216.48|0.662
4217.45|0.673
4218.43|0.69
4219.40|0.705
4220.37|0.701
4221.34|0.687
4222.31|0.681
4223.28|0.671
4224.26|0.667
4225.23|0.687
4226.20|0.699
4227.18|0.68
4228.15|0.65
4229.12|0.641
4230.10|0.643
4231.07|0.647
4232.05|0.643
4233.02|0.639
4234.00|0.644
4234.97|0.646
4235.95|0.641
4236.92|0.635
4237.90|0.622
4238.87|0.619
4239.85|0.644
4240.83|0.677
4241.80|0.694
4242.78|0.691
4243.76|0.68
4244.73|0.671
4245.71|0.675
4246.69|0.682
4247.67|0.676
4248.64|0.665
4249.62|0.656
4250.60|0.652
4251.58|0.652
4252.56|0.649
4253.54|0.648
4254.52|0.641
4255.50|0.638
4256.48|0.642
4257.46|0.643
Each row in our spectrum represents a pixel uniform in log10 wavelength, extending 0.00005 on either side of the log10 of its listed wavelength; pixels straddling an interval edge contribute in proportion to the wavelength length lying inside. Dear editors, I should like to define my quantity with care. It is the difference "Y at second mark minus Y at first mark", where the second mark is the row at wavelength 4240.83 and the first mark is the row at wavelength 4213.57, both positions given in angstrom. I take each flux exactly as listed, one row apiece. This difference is 0.04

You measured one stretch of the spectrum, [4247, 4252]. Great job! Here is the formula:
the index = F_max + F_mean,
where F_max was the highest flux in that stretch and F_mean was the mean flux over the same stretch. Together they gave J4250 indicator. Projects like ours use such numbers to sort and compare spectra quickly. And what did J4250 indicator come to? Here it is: 1.34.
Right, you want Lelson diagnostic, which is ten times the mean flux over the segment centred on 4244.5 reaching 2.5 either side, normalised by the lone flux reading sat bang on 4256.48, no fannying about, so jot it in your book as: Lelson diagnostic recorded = 10.6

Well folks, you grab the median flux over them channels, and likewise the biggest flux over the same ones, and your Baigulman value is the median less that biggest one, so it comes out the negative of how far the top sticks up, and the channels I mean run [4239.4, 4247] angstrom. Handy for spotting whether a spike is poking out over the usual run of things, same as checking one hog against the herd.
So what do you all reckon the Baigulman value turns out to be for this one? -0.0155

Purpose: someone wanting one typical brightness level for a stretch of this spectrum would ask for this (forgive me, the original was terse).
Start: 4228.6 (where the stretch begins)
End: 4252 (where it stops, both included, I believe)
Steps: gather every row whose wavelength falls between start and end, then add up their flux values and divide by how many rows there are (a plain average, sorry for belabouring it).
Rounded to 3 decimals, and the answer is 0.656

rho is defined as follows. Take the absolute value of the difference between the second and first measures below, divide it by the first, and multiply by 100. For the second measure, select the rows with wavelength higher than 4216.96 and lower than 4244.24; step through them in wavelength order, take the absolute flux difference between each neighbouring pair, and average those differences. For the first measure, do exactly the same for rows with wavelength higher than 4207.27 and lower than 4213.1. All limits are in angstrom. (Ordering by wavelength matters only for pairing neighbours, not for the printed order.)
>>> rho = 15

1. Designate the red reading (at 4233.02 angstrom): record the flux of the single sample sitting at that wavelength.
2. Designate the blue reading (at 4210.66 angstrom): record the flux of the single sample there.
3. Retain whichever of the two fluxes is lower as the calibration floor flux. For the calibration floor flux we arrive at 0.6390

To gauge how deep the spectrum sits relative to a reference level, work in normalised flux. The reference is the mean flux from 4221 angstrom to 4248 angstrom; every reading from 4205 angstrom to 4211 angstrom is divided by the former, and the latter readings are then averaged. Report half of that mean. 0.484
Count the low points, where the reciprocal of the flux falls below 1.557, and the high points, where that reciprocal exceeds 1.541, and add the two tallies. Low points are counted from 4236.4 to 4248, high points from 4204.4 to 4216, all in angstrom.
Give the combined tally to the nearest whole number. 17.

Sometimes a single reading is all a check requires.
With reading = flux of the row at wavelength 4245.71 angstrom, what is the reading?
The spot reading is 0.675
